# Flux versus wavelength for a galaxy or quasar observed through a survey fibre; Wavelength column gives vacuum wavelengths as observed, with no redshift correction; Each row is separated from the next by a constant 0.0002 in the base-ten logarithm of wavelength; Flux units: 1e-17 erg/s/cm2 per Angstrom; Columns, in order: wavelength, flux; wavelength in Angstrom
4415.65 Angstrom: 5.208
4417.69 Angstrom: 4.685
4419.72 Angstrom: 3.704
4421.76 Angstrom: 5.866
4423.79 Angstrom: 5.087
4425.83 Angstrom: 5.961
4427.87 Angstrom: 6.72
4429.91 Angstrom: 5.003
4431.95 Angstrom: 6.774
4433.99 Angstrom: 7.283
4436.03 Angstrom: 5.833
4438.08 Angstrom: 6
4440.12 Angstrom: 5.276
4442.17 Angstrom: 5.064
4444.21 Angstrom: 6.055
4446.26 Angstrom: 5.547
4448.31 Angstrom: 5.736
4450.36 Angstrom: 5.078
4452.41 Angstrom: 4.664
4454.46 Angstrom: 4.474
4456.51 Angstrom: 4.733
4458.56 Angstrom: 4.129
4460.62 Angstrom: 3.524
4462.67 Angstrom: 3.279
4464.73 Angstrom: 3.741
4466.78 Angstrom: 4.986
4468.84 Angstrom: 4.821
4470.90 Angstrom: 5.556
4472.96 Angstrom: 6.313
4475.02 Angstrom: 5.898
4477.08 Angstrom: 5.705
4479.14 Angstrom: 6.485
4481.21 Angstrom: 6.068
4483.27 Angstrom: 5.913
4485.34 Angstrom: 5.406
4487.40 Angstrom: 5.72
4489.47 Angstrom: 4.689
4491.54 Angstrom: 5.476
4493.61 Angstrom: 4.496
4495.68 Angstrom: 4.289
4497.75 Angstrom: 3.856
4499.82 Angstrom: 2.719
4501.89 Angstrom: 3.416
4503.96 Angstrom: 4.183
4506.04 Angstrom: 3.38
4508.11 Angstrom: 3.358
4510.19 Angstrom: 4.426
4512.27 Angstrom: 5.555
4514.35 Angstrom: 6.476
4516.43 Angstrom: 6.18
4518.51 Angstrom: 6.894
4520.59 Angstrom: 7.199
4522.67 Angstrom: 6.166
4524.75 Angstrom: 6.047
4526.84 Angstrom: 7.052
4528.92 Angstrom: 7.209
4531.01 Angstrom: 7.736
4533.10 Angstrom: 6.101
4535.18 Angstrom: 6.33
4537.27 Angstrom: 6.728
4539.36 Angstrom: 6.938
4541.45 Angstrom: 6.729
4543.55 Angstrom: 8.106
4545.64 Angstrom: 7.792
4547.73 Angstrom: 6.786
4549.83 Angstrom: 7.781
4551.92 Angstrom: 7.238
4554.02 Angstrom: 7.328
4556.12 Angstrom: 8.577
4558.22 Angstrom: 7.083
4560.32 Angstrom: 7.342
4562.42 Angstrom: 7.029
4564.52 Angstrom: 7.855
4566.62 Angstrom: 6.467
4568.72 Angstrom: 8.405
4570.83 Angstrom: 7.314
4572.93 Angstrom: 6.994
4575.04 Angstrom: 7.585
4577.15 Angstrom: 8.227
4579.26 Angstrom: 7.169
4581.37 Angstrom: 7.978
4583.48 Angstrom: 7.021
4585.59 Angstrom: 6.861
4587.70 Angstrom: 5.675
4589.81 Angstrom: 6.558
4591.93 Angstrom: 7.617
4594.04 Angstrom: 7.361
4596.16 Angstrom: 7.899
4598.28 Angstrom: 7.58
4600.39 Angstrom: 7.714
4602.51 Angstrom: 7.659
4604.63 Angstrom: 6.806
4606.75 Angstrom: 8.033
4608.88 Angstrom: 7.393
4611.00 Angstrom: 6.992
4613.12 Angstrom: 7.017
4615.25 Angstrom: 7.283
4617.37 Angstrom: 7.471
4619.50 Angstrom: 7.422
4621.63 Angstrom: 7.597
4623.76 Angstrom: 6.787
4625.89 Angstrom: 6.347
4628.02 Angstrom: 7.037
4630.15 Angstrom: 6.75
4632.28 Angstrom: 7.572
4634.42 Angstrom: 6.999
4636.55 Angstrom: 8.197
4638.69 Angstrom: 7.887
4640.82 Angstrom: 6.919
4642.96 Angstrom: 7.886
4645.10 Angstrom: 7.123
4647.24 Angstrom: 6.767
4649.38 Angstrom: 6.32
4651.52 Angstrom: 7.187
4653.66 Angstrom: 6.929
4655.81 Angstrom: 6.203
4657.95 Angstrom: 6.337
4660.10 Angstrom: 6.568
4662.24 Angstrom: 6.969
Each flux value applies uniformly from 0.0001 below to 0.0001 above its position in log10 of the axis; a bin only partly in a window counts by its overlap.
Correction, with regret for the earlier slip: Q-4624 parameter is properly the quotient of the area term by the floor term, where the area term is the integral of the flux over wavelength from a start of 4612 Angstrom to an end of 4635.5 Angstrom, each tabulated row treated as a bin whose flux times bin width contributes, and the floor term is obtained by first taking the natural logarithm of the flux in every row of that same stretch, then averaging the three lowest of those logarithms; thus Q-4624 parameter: 88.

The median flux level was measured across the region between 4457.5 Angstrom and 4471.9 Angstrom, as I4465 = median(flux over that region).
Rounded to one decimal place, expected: 4.1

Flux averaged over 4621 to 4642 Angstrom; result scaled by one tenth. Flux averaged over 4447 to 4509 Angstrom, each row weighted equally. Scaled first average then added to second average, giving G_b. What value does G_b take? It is 5.5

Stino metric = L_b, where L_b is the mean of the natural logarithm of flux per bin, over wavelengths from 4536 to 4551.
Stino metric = 2.0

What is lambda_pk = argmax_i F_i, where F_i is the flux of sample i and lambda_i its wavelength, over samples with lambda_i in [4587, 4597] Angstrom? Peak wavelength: 4596.16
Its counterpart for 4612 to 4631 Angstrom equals 4621.63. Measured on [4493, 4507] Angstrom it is 4493.61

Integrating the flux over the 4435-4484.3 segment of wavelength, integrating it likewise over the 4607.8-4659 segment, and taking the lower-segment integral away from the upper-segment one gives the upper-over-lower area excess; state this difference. 107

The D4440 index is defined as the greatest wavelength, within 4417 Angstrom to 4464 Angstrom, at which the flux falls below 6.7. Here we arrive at 4462.67 Angstrom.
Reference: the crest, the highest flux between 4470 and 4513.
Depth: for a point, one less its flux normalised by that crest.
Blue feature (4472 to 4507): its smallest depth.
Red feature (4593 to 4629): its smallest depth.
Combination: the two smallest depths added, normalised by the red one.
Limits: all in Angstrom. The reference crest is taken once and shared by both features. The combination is 1.0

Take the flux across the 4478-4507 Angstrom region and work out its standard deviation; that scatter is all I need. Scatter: 1.1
